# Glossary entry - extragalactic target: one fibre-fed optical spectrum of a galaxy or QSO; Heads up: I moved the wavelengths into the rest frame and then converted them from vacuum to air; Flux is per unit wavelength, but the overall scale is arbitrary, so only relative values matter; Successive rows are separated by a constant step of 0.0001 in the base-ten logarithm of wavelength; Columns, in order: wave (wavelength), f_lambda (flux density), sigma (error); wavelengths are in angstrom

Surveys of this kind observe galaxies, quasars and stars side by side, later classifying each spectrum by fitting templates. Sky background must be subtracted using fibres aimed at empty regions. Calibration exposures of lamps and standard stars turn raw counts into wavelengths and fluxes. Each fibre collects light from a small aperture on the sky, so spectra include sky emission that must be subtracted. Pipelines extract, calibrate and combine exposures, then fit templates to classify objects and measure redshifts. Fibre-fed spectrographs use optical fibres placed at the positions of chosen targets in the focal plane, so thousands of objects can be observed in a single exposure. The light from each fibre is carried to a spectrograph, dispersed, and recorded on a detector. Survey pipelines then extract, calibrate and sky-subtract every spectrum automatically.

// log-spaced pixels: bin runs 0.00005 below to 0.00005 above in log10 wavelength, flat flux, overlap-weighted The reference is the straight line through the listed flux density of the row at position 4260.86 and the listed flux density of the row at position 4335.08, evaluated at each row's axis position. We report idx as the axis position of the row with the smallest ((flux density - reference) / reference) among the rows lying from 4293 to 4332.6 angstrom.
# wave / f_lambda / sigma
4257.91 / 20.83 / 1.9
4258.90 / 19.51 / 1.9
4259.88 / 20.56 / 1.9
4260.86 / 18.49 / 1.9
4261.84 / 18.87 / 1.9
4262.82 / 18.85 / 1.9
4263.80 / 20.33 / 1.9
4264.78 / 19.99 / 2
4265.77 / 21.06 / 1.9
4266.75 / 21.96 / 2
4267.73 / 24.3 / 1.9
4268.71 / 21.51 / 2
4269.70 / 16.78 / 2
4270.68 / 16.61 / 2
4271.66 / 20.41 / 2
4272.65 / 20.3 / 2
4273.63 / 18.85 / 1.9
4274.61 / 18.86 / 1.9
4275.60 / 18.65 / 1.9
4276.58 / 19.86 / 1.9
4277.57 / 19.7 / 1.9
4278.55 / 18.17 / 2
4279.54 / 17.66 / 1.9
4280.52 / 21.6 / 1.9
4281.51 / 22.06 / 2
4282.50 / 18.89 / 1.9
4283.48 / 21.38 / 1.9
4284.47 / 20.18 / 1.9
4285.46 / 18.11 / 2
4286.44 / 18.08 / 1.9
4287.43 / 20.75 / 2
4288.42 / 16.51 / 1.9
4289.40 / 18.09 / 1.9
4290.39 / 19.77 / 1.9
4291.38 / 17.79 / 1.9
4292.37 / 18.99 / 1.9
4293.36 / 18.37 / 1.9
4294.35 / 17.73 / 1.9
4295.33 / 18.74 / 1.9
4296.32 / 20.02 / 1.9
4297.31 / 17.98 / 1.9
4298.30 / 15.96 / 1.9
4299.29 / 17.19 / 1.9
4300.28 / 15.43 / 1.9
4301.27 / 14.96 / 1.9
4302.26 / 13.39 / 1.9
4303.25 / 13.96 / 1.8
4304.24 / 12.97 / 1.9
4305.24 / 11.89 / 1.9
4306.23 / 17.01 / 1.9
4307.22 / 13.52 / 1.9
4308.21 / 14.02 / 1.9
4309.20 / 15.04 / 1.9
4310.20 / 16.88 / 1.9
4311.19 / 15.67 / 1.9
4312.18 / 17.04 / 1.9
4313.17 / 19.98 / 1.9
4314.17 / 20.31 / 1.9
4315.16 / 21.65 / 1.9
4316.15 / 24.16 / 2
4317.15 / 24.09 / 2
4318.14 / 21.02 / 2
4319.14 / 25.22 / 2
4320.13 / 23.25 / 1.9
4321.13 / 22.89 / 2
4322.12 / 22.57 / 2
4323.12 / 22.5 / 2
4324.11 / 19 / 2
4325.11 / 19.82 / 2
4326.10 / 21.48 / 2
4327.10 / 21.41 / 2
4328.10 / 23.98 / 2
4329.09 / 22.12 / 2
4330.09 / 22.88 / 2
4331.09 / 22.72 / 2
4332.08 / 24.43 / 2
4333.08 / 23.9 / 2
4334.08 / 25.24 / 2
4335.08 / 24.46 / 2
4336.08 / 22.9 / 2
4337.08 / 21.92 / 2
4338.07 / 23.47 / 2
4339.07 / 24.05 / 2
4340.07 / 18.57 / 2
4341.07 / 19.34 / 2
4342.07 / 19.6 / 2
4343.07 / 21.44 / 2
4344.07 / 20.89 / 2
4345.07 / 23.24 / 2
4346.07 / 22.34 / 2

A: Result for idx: 4305.24 angstrom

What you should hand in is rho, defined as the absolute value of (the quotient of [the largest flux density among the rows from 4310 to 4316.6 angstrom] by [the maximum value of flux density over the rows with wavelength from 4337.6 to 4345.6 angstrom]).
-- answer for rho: 1.00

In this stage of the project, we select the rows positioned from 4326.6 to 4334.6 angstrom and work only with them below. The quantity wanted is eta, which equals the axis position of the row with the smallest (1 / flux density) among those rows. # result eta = 4334.08 angstrom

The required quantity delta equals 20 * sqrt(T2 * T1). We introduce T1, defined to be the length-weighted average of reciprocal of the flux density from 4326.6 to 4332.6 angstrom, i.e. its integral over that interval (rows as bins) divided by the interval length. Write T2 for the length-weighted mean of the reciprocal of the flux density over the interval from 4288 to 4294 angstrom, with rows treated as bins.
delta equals 0.98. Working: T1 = 0.044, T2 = 0.055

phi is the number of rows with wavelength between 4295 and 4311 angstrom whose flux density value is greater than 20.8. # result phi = 0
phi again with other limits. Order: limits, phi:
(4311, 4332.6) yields 16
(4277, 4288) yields 3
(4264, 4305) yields 7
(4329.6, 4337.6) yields 8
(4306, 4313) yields 0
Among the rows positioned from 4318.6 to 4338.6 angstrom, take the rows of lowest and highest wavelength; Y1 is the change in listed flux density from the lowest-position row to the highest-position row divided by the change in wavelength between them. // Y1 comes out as -0.09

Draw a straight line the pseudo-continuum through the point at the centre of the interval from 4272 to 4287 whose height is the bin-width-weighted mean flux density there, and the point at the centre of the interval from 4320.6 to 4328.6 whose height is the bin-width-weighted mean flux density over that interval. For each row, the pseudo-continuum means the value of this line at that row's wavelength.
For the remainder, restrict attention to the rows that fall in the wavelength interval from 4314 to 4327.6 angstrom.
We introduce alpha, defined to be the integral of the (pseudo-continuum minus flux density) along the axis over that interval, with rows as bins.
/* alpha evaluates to -8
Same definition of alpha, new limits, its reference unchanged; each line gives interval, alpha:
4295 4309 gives 72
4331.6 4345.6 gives 0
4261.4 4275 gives -13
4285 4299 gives 25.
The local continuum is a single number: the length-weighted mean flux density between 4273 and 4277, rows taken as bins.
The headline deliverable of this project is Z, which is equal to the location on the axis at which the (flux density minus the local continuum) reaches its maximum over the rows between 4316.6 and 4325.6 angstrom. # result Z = 4319.14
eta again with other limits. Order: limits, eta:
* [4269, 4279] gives 4271.66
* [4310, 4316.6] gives 4316.15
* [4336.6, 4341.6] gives 4339.07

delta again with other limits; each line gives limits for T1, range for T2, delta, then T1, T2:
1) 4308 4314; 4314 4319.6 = 1.03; 0.060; 0.044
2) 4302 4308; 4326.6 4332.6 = 1.13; 0.073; 0.044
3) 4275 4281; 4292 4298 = 1.06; 0.052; 0.054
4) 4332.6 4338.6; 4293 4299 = 0.97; 0.042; 0.056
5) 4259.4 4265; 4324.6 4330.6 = 0.97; 0.051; 0.046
